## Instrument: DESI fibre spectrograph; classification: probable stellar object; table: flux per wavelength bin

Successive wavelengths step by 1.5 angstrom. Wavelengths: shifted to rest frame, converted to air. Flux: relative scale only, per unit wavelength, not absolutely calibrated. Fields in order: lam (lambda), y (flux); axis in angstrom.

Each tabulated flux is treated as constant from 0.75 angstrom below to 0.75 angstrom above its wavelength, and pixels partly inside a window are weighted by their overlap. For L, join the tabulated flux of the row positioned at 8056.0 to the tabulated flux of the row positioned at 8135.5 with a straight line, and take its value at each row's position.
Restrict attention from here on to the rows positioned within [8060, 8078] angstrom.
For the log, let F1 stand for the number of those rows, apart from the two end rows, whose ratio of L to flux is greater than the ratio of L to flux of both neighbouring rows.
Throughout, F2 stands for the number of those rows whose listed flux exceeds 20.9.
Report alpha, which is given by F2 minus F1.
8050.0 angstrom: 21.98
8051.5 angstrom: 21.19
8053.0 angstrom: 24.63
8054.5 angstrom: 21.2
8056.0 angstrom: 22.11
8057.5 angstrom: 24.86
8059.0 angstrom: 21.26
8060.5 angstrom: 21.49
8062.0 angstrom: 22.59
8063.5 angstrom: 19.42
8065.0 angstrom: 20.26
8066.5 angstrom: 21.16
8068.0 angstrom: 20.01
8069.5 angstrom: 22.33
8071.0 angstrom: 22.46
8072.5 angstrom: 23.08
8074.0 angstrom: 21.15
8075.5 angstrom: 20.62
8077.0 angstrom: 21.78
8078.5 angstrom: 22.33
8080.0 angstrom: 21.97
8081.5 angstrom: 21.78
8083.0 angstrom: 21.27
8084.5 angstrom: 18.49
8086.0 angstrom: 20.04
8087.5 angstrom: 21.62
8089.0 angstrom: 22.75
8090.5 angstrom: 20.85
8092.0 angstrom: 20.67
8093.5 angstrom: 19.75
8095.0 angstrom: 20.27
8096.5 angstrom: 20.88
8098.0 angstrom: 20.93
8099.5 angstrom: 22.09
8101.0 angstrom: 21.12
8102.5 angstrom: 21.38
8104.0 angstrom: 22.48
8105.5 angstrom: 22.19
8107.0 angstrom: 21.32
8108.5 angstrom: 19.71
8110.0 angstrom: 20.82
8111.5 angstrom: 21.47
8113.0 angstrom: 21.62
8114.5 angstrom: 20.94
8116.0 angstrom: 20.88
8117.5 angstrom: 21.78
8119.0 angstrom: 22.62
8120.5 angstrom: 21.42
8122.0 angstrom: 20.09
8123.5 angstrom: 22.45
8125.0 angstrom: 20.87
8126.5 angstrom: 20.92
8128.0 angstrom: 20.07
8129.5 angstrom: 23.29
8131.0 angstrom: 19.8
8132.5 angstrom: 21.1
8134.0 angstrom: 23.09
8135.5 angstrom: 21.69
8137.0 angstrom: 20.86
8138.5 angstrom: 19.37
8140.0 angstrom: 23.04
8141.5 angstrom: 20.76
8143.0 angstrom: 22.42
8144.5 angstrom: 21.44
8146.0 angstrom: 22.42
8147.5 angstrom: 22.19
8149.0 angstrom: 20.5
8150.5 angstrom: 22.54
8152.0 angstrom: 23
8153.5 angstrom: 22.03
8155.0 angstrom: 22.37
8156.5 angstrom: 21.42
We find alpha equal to 5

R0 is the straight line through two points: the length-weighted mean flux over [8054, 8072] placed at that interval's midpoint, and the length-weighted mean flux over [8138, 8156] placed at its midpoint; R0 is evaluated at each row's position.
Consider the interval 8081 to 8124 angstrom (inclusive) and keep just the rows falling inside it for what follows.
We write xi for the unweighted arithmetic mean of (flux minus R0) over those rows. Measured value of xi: -0.6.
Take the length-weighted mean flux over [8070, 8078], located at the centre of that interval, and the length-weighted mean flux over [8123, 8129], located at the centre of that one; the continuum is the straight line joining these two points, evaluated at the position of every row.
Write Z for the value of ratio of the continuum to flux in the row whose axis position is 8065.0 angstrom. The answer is 1.08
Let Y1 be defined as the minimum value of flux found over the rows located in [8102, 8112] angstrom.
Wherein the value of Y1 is 19.71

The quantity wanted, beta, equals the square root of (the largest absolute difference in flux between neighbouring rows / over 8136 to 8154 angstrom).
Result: 1.9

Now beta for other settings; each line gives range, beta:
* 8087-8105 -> 1.4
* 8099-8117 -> 1.3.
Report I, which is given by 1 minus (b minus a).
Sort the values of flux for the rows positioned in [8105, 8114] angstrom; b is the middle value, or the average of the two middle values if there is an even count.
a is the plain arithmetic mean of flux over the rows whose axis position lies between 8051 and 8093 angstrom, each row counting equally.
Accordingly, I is 1.2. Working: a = 21.5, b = 21.4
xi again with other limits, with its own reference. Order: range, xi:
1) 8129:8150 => -0.3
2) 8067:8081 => 0.1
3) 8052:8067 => 0.3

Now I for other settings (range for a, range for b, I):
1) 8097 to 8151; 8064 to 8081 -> 0.7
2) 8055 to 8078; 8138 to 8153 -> 0.3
